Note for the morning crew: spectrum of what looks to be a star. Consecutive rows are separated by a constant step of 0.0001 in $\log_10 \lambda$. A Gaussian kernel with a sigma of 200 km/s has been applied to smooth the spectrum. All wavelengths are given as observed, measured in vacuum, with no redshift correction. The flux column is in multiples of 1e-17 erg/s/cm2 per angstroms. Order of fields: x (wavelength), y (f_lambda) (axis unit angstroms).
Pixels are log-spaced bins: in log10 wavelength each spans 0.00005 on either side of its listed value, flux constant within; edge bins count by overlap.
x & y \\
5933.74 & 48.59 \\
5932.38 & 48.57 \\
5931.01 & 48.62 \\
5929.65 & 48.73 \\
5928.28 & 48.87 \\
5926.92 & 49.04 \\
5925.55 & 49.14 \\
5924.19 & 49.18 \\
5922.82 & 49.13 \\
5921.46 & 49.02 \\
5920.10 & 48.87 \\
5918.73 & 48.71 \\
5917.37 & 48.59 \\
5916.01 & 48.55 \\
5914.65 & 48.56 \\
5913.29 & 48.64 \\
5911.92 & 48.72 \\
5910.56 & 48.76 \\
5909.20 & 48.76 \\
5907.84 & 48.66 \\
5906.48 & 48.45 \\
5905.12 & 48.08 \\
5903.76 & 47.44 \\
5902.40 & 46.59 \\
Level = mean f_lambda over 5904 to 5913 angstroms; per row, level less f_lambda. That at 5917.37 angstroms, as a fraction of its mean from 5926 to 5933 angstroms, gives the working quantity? 0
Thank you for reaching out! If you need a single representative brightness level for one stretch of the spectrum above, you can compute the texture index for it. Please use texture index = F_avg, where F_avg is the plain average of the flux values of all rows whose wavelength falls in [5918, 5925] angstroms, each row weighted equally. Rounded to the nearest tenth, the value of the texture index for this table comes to 49.0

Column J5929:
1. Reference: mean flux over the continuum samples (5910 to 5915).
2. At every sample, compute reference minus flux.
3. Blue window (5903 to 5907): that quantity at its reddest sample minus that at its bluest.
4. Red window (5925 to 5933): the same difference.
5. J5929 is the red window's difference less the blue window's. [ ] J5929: 1.58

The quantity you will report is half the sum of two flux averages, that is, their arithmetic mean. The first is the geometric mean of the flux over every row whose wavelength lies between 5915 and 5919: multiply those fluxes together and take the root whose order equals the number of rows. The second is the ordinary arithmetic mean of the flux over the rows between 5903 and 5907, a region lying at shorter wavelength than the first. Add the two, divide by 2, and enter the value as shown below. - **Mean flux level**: 48.3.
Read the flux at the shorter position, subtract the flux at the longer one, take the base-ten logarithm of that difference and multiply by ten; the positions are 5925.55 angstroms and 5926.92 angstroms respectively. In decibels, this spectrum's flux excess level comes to -10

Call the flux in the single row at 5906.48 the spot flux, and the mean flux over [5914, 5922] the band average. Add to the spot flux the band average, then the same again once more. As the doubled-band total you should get 146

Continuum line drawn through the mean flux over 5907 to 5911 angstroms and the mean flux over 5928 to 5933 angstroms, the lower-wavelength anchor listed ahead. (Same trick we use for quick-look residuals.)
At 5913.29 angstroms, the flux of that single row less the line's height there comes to -0.08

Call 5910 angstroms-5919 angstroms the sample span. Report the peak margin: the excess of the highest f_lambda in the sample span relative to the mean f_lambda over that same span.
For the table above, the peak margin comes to 0.11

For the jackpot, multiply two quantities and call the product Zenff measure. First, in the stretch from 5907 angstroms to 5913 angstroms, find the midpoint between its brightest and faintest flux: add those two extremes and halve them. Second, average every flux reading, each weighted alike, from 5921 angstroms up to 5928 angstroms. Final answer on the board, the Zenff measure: 2392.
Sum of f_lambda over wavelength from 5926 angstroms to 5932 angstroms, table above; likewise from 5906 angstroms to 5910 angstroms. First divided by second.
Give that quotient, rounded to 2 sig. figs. 1.3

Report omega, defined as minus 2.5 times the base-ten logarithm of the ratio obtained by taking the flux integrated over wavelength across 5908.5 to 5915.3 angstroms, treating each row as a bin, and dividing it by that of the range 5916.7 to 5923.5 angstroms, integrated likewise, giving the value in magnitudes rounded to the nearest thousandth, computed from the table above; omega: 0.005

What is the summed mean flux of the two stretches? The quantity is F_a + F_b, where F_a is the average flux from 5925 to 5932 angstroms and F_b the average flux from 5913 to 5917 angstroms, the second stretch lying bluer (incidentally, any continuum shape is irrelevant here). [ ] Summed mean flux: 97.5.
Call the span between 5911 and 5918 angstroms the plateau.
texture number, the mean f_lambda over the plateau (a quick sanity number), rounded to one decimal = 48.6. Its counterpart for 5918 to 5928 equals 49.0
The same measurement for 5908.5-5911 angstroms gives 48.8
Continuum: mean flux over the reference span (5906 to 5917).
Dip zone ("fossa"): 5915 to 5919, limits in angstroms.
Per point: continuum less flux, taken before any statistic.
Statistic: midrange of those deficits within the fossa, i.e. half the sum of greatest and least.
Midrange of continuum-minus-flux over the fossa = 0.01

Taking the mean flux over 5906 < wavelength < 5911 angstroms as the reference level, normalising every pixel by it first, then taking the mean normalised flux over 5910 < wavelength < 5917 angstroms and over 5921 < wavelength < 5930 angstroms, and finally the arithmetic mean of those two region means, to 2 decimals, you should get 1.00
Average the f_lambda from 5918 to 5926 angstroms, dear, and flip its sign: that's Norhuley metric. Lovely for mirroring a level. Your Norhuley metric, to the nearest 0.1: -49.0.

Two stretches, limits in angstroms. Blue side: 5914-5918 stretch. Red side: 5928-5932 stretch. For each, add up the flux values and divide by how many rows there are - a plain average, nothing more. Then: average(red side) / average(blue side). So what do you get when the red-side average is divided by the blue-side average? 1.00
